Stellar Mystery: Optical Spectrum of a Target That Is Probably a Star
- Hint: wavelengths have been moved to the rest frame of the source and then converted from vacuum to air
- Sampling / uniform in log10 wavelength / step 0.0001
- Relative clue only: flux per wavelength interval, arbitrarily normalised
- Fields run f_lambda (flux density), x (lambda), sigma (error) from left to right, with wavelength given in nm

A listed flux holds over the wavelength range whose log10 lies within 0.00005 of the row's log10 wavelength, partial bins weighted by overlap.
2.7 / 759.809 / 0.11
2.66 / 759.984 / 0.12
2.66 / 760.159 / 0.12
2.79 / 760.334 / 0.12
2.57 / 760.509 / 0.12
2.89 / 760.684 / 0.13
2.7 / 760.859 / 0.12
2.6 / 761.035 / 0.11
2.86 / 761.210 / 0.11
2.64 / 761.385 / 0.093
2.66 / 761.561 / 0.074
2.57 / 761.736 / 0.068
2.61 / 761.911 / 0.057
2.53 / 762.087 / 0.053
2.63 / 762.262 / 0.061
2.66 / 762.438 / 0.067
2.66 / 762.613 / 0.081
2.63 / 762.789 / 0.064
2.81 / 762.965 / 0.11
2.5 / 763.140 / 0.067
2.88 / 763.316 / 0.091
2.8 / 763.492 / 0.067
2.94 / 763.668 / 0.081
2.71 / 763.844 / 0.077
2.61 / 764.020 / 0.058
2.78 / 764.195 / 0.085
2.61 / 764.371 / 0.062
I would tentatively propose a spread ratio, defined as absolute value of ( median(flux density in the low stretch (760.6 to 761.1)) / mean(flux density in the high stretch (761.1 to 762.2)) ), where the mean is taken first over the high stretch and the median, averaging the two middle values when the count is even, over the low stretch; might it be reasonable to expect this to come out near 1.021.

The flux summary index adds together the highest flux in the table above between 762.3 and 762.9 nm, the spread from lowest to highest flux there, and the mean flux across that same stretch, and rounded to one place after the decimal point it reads 5.3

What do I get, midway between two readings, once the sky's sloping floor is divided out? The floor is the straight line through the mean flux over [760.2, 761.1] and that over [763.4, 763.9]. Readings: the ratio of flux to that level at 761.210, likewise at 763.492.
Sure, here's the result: 1.02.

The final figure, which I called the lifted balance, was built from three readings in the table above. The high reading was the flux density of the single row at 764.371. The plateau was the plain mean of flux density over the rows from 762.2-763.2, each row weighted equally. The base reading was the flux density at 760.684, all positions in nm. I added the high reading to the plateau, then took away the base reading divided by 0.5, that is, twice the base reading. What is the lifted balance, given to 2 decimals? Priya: -0.52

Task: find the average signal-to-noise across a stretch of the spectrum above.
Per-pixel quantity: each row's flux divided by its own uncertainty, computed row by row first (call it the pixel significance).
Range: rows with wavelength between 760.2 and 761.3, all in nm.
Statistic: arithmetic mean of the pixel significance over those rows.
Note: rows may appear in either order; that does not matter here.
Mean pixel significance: 23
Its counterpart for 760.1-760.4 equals 23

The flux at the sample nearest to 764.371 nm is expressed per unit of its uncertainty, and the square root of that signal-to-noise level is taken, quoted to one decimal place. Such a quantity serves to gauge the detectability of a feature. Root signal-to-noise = 6.5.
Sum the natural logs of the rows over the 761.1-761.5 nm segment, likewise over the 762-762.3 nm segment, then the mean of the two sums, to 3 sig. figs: 1.96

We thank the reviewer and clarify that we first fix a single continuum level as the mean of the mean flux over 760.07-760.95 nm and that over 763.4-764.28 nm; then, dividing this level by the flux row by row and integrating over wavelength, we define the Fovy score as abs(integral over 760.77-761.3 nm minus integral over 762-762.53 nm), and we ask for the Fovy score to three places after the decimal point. 0.023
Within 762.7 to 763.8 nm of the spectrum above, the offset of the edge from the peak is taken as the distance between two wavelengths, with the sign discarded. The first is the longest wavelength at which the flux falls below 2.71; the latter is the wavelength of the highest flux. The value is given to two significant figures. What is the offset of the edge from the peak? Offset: 0.53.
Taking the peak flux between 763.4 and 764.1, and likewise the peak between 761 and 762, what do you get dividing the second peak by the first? 0.97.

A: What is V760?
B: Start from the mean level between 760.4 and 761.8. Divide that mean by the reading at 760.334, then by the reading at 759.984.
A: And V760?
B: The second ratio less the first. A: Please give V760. 0.047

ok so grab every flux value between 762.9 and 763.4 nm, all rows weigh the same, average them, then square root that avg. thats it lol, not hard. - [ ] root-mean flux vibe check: 1.65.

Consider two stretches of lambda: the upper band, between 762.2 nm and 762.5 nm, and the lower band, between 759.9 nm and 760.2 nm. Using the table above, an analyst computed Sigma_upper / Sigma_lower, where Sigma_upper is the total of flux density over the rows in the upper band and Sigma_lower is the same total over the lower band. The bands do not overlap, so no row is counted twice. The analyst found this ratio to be 0.994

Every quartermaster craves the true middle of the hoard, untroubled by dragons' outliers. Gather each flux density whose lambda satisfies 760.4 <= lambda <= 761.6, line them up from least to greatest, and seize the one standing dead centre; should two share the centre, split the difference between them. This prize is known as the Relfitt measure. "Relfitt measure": 2.66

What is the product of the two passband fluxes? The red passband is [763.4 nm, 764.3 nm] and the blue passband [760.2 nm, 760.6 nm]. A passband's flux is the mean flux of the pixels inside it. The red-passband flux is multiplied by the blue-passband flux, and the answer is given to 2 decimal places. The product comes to 7.42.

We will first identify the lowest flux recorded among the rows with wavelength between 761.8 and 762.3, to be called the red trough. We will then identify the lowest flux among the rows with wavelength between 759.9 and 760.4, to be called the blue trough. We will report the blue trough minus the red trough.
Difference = 0.13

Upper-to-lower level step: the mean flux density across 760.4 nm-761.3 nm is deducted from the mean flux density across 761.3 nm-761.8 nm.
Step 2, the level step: -0.10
